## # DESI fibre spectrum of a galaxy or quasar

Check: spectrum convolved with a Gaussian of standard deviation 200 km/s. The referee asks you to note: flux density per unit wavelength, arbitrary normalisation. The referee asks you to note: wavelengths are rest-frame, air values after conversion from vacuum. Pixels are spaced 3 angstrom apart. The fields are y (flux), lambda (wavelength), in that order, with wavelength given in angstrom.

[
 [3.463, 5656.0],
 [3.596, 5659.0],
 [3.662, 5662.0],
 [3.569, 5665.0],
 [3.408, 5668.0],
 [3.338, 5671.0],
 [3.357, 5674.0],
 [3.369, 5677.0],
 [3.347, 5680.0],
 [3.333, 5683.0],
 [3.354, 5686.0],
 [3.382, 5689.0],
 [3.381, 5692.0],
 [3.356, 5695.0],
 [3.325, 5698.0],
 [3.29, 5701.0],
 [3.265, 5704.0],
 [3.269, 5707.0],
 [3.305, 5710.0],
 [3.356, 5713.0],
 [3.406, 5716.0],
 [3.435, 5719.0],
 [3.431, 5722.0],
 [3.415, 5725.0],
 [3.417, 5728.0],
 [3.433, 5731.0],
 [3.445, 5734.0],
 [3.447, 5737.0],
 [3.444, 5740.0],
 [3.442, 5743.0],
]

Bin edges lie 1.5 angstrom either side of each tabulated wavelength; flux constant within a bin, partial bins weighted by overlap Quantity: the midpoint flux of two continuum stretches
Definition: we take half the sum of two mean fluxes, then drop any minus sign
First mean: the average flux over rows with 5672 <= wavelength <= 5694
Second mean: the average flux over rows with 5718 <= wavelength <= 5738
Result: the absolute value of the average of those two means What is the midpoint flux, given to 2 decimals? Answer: 3.40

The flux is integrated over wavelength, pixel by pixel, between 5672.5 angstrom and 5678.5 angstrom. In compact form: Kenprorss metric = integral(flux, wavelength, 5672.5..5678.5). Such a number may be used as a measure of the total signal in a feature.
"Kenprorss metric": 20.2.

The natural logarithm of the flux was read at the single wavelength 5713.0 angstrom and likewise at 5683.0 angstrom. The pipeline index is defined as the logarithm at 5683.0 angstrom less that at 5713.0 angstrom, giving -0.01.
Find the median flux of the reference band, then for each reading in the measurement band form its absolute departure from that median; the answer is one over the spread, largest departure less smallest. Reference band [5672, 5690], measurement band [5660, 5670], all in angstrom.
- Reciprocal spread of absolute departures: 4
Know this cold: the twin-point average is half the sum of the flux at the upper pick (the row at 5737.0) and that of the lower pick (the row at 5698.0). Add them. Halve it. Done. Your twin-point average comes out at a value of 3.39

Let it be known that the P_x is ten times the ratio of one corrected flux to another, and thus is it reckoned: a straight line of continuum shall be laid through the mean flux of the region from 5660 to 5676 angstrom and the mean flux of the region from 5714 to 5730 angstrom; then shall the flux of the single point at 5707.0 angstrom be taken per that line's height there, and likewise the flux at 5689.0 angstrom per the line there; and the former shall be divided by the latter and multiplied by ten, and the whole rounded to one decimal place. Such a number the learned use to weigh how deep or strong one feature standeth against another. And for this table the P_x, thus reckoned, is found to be 9.7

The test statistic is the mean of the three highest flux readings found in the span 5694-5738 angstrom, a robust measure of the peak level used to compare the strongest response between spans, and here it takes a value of 3.44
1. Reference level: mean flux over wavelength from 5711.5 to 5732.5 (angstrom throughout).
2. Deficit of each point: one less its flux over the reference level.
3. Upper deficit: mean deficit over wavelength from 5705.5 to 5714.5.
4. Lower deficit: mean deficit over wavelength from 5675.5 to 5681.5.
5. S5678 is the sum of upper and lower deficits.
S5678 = 0.046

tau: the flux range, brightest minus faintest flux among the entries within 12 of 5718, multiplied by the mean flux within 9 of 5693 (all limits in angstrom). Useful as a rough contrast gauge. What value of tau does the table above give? 0.6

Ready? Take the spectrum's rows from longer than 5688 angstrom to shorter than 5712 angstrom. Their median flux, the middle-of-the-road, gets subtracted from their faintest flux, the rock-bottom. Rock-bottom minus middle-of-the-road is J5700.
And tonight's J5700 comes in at -0.050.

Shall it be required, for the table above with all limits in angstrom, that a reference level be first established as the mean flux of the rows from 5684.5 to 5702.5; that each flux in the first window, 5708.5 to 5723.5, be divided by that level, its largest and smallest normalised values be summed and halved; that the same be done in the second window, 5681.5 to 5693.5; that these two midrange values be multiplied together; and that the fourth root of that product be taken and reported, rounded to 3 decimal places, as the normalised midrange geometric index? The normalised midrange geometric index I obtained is 1.002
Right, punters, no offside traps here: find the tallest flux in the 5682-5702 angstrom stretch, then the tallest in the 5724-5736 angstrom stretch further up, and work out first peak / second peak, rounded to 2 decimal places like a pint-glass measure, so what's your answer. 0.98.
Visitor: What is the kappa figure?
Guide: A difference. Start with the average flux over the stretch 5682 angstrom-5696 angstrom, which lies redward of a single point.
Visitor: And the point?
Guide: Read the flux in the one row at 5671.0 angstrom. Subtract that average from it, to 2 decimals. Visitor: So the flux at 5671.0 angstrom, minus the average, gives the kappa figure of -0.02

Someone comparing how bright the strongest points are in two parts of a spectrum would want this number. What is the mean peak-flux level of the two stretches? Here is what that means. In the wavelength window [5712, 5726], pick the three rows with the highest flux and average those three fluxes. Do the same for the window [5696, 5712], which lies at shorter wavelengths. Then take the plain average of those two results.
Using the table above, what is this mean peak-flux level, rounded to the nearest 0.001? 3.367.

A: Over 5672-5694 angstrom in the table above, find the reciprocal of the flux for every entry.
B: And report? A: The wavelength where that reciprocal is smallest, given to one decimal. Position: 5689.0 angstrom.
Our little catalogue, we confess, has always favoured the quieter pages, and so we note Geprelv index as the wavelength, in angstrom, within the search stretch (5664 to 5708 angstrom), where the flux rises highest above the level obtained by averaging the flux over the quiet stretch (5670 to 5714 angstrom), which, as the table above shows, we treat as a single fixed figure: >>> 5665.0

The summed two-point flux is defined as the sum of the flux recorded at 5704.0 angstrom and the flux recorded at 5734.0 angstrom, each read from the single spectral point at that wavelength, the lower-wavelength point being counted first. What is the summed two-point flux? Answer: 6.71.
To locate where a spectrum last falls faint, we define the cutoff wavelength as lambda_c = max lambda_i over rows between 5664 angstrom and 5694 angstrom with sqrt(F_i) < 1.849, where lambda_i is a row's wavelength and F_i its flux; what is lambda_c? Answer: 5692.0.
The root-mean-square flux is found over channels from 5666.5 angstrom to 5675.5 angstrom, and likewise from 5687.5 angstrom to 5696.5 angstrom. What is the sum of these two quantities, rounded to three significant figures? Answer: 6.74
